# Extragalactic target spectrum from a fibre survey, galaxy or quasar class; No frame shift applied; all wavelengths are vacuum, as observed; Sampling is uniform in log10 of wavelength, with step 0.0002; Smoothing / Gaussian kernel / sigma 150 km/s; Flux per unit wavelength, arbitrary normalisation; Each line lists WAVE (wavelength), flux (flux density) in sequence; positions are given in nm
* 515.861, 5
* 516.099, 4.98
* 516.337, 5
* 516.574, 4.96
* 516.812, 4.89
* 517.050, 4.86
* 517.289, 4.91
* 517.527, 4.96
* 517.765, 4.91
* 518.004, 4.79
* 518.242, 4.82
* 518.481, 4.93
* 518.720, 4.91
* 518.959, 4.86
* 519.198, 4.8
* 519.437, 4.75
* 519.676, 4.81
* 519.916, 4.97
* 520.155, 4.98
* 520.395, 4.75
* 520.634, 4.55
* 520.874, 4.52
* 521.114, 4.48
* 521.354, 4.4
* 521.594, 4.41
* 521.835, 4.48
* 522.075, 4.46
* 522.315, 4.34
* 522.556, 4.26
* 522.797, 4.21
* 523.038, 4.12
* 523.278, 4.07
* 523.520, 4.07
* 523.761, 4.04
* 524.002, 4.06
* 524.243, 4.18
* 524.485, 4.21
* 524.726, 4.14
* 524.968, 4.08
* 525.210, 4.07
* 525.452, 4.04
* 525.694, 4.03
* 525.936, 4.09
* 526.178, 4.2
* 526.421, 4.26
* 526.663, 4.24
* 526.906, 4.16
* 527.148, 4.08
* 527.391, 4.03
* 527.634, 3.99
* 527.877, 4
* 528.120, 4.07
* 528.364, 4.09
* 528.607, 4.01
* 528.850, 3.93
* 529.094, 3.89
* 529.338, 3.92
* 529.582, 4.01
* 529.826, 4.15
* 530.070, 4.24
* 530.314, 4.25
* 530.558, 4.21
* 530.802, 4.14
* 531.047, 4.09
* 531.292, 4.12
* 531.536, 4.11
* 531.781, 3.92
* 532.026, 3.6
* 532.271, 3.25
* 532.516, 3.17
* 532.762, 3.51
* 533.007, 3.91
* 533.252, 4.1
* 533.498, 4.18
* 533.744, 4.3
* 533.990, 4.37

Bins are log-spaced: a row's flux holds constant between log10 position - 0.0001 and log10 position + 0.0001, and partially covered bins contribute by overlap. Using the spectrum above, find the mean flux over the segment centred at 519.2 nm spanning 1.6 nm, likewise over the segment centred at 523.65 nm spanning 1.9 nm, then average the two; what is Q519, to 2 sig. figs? 4.5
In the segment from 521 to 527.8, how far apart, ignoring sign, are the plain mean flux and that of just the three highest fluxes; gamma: 0.29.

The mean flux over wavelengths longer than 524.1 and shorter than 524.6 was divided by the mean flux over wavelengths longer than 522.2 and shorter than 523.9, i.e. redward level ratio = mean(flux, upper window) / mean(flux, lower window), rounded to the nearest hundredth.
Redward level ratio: 1.01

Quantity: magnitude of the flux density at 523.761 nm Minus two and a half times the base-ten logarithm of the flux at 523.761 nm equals -1.52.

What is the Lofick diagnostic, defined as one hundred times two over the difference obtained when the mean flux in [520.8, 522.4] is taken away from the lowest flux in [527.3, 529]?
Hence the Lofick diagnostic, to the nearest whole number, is -391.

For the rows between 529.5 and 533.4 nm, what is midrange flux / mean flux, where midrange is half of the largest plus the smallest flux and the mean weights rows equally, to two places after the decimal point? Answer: 0.95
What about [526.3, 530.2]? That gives 1.00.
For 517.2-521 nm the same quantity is 0.98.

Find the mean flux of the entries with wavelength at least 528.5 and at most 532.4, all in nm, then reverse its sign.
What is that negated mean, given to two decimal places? -3.99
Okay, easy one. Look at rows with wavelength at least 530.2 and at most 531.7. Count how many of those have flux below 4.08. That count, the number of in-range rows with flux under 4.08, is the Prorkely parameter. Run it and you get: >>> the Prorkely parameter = 0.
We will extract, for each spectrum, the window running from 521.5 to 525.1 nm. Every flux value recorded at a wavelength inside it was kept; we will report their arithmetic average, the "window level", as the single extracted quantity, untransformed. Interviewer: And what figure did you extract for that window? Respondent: 4.21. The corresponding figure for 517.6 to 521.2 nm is 4.79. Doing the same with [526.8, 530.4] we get 4.05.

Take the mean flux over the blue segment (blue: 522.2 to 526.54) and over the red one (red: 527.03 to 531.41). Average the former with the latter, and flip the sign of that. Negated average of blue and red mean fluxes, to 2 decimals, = -4.10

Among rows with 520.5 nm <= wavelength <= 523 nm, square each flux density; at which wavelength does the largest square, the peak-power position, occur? 520.634 nm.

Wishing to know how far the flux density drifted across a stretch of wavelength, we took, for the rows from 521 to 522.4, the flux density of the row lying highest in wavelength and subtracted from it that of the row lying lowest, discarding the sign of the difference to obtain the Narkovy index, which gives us 0.14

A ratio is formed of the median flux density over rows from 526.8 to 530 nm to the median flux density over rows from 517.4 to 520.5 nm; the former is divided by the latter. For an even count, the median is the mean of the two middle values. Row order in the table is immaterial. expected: 0.83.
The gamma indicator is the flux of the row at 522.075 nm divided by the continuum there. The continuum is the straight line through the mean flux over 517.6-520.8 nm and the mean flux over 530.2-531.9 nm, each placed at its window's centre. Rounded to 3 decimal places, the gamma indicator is 0.957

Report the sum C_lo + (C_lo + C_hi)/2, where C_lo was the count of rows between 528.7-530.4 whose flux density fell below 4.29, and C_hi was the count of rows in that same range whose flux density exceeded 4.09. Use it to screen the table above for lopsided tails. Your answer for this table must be 12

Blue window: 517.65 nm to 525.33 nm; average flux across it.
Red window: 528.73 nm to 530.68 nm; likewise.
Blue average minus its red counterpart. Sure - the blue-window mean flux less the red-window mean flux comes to 0.41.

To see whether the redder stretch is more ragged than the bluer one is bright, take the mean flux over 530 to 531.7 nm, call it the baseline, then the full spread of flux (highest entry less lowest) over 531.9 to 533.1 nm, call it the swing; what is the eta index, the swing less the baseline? -3.4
